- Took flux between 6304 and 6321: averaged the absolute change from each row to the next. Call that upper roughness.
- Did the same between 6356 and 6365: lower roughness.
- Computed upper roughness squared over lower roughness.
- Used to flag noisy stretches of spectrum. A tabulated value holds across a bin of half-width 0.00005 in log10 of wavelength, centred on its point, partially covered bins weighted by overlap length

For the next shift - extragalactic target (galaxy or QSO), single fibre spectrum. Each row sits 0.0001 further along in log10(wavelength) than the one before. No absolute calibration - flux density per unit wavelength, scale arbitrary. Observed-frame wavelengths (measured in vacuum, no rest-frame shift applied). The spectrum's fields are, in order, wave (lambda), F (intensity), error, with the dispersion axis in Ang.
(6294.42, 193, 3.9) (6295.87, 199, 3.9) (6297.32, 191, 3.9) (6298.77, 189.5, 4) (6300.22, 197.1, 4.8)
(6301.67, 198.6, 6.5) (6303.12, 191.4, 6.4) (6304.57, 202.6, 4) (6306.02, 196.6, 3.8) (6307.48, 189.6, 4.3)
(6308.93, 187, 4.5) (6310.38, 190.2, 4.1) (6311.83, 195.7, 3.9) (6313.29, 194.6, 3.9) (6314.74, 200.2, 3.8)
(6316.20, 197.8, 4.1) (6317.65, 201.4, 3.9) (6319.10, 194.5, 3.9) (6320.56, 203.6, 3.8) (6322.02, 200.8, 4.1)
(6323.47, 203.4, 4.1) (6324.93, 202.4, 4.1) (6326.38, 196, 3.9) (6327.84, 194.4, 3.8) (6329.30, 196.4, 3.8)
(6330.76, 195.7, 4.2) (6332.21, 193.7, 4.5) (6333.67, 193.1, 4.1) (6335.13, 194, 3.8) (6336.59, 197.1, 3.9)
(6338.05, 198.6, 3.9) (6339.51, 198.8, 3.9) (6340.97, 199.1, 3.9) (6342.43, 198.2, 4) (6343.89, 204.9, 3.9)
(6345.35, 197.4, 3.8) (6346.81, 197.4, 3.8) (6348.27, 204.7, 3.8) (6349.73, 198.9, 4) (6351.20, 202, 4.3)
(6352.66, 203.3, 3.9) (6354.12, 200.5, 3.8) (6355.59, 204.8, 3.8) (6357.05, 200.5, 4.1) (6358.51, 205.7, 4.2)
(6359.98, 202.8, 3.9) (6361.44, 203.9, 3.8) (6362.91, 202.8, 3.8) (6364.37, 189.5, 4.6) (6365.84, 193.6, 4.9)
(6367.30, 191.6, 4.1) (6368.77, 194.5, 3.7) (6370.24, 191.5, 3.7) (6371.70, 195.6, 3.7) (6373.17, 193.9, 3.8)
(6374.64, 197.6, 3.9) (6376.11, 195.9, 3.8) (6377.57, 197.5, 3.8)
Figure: 4.9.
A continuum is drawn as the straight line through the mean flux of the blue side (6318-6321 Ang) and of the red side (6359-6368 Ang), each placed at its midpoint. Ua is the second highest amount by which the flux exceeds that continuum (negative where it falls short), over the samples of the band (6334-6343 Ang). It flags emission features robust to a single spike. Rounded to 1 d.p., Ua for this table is 0.5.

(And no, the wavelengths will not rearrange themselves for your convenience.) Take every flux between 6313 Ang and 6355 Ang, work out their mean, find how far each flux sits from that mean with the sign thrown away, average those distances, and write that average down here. 2.9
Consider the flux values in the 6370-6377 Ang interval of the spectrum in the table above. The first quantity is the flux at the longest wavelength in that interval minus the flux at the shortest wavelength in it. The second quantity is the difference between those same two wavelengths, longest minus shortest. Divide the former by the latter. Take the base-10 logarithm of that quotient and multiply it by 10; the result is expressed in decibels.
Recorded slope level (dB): -1.3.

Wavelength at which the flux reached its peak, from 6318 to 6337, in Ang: 6320.56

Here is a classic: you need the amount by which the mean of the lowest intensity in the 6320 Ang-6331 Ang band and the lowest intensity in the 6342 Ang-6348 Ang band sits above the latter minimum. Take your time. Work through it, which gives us -1.5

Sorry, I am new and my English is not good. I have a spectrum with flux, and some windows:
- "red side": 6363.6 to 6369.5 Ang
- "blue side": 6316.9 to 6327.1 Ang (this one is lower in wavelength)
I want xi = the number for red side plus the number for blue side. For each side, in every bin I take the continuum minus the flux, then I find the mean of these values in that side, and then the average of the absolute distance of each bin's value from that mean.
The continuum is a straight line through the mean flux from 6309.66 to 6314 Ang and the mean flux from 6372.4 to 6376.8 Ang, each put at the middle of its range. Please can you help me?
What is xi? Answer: 5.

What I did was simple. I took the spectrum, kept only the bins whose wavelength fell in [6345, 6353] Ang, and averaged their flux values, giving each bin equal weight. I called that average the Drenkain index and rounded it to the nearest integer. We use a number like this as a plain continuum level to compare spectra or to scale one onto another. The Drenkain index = 201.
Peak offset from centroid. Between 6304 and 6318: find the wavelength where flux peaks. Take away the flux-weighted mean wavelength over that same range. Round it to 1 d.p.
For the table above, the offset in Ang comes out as -6.6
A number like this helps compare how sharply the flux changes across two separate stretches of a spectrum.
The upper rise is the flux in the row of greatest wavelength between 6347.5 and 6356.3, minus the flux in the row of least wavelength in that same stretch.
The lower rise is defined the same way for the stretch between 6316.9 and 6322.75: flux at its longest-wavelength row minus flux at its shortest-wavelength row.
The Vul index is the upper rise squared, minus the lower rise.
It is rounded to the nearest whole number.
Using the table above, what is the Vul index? 1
